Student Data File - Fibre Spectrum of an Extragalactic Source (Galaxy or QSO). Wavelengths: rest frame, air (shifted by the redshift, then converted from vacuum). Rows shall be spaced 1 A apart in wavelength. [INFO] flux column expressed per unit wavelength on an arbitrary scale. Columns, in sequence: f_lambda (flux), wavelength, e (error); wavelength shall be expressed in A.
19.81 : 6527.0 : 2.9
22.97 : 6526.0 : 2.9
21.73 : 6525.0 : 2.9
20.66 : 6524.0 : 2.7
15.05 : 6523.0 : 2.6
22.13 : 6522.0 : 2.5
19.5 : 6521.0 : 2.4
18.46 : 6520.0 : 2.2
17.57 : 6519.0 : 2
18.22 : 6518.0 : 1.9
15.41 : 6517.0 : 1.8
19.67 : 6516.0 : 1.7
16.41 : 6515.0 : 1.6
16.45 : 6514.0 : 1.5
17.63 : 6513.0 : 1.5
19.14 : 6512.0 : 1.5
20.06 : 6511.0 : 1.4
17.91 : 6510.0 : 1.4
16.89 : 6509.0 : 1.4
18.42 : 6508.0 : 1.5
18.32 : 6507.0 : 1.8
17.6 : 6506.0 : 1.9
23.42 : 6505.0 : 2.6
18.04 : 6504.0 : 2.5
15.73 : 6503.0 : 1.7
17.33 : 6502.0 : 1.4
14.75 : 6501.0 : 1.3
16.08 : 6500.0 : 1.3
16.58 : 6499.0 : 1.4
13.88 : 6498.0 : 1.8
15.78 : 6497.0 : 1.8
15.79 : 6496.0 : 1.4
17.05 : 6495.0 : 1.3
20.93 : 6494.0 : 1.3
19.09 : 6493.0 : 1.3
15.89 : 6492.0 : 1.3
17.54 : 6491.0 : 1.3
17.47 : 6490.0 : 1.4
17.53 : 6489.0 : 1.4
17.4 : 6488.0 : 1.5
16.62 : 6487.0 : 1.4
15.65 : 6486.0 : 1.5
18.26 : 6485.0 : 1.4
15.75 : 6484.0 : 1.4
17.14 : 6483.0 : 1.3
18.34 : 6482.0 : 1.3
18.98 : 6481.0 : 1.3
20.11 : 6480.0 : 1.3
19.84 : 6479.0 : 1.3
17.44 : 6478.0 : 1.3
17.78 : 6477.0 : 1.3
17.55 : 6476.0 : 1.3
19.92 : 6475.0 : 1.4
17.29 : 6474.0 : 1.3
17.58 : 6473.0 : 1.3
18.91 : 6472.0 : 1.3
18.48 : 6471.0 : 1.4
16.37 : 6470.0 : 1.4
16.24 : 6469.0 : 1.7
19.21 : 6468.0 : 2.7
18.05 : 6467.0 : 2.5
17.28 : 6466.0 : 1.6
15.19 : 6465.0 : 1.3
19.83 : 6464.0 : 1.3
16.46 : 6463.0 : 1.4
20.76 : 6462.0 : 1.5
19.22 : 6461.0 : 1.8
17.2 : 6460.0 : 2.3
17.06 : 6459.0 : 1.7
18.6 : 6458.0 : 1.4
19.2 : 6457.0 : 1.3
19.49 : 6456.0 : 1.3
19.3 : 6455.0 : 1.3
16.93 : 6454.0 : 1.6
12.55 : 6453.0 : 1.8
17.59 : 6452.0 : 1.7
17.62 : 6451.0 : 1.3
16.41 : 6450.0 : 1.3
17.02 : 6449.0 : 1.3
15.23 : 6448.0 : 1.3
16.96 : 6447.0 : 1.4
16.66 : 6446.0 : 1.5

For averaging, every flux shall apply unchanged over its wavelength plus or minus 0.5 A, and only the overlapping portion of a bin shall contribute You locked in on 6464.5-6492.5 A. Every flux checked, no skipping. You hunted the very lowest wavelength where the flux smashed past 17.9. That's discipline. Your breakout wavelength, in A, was 6467.0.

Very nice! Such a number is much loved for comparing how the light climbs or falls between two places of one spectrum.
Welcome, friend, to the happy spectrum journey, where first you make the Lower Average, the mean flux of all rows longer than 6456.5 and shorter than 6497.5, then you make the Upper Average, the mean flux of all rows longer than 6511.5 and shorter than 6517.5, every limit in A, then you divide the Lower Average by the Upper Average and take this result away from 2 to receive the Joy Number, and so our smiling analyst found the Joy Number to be 0.98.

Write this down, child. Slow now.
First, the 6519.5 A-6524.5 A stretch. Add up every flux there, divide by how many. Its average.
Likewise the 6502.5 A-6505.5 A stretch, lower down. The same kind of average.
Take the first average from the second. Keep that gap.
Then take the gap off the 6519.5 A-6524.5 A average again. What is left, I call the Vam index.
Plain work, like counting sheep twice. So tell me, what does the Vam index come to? 19.3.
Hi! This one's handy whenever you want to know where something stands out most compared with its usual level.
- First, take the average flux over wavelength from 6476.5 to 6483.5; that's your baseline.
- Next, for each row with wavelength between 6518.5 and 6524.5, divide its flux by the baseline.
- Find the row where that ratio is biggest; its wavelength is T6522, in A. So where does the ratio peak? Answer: 6522.0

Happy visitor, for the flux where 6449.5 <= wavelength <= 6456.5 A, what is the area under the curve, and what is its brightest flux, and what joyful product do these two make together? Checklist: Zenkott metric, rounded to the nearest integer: 2337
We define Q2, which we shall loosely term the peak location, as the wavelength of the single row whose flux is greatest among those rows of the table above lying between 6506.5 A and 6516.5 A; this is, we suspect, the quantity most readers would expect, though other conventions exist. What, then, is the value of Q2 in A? 6511.0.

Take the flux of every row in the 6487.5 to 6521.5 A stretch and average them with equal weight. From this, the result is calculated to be 17.59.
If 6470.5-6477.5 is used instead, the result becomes 18.22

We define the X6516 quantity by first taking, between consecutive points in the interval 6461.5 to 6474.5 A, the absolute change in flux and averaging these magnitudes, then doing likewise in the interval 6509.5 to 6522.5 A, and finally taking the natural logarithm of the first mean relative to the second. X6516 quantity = 0.10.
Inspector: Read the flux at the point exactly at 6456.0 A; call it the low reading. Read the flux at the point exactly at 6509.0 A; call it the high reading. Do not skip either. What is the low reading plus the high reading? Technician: 36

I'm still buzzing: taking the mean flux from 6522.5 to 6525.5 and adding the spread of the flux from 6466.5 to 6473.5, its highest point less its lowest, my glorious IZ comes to 22.1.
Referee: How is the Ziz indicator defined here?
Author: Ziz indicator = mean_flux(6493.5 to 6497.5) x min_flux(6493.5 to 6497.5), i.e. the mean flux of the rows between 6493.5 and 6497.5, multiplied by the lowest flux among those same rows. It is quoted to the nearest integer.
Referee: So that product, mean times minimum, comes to 274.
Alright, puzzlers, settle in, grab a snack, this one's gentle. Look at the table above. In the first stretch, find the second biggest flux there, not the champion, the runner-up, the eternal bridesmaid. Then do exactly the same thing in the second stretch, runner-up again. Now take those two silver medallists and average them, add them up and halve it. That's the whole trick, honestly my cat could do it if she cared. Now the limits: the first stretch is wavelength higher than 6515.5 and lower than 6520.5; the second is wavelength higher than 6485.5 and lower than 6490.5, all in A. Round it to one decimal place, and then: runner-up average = 18.0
